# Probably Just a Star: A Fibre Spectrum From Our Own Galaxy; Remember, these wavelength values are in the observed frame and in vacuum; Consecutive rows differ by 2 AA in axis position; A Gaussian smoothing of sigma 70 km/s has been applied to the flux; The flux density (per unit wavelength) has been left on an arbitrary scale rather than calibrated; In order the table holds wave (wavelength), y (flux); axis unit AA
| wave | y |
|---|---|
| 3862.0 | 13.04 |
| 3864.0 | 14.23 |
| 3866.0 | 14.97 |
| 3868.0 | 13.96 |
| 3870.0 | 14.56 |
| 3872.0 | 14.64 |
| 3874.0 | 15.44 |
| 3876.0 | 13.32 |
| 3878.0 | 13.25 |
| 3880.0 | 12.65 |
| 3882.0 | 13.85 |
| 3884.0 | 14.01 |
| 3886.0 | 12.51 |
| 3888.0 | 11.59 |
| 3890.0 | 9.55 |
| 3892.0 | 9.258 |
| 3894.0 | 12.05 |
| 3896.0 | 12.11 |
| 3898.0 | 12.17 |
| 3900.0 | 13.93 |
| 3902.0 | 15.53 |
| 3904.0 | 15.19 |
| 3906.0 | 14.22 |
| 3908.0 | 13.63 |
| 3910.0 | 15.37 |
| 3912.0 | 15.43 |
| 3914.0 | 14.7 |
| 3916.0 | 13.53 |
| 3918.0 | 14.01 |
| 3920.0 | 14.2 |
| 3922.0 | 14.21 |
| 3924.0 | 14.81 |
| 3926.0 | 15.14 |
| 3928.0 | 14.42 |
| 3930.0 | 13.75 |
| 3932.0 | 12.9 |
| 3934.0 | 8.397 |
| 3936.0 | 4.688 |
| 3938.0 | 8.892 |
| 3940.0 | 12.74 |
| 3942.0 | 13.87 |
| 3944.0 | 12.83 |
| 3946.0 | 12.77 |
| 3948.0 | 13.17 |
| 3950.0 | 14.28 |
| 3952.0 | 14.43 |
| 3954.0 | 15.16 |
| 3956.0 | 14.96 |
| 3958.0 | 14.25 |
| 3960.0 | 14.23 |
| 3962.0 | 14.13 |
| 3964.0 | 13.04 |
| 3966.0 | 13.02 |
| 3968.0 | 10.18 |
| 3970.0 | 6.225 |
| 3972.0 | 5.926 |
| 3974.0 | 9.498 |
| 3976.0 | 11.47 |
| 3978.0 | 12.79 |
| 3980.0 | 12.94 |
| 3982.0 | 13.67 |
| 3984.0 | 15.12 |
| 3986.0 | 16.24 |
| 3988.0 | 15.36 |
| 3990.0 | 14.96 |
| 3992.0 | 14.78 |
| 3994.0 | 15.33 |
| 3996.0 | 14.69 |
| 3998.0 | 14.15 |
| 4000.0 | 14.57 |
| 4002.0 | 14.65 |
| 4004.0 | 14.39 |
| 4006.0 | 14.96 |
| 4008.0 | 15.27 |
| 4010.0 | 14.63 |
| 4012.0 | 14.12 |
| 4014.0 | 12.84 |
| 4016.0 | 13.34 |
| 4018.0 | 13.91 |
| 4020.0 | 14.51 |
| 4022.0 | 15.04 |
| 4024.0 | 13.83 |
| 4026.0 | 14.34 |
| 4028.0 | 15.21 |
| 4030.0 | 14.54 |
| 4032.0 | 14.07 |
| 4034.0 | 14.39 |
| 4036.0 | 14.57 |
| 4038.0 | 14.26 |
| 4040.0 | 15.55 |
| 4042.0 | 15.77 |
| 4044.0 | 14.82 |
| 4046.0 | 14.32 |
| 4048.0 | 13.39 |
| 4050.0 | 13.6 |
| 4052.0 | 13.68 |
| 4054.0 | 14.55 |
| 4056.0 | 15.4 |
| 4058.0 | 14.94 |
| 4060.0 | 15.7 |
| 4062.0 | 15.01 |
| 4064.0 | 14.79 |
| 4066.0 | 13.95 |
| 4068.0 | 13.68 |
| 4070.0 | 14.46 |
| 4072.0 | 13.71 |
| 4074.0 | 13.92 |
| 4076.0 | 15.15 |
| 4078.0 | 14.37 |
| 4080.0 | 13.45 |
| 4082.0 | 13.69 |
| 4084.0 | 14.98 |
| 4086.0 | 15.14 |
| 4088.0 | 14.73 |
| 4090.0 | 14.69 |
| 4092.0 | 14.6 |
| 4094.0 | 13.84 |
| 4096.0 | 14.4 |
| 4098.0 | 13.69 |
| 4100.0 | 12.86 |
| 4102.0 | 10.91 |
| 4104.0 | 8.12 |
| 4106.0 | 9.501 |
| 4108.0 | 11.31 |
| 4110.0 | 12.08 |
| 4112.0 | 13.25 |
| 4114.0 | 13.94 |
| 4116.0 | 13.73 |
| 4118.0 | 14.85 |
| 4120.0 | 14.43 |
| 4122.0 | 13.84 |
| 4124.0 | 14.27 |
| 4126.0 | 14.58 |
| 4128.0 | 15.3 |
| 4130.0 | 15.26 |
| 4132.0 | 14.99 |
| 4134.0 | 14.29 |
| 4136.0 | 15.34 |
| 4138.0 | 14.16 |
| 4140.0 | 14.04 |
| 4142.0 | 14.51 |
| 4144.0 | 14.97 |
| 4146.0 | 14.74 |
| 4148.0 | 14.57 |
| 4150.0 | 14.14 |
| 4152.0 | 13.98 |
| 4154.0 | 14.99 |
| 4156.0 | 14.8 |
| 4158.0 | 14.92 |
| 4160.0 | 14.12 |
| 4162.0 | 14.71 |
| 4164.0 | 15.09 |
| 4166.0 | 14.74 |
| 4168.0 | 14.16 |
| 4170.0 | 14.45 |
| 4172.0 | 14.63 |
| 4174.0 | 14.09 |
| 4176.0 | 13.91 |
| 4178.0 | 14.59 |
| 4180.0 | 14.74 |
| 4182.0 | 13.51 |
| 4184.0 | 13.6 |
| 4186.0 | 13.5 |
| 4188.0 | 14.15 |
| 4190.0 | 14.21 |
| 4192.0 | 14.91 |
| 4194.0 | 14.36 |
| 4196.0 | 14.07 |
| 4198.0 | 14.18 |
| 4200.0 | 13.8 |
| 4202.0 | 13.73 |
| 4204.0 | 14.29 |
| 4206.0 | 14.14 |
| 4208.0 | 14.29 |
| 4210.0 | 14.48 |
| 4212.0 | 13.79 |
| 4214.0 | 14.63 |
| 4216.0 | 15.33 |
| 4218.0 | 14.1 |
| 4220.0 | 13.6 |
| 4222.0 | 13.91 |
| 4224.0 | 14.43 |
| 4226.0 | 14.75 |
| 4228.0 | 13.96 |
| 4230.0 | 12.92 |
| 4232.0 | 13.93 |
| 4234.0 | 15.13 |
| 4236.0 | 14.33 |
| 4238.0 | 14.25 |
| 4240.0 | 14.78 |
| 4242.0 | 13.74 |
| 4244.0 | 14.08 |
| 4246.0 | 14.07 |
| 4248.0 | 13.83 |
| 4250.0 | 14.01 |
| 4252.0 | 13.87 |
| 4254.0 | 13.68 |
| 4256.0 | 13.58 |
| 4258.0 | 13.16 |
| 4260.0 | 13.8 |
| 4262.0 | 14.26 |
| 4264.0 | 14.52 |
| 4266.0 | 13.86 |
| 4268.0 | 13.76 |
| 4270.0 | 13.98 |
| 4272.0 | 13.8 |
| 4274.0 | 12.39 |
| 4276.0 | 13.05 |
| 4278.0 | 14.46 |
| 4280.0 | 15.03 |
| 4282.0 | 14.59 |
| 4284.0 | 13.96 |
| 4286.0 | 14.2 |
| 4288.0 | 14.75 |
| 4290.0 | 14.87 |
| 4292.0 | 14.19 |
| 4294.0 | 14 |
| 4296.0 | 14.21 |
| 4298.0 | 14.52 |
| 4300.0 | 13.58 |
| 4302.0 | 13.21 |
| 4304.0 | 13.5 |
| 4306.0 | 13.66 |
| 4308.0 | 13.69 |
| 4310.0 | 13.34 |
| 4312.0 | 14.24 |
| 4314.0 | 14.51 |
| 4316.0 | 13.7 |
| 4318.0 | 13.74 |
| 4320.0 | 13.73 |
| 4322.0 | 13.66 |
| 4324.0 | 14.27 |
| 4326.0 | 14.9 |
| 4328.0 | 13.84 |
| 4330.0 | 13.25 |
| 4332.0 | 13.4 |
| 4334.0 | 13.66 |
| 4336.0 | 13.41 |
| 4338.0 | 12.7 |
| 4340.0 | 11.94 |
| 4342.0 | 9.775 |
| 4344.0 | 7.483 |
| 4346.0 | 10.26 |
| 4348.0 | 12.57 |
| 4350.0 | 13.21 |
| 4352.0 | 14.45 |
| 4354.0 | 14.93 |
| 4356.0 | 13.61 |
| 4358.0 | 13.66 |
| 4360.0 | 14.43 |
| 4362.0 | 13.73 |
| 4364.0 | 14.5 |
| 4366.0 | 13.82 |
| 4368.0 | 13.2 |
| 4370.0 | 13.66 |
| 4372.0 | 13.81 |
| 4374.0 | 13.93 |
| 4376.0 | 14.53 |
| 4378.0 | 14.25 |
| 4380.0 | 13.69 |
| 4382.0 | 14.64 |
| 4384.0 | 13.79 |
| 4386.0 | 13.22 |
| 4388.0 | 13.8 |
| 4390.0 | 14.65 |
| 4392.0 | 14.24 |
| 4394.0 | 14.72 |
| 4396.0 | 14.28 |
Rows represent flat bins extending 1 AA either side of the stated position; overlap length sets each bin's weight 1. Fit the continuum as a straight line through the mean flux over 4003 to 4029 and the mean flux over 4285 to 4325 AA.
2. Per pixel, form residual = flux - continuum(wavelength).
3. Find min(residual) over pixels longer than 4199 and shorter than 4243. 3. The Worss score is -1.2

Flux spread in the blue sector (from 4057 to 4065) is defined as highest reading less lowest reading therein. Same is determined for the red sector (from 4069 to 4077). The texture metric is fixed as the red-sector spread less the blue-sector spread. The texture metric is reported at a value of 0.5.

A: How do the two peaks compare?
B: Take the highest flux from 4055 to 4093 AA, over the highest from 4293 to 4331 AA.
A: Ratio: 1.05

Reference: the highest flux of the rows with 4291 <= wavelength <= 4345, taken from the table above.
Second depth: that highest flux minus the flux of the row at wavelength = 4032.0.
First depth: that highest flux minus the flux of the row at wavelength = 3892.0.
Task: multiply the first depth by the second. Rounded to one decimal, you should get 4.7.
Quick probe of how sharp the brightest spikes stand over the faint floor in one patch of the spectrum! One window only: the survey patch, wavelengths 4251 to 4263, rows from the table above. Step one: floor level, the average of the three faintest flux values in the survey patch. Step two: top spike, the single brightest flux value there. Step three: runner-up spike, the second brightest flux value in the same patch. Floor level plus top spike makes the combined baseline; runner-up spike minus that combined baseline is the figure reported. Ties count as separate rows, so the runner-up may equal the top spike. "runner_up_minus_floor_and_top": -13.9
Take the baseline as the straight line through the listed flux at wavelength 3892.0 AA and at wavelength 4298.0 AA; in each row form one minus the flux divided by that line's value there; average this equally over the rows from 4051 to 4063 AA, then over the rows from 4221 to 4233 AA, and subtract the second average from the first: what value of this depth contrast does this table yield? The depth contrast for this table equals -0.28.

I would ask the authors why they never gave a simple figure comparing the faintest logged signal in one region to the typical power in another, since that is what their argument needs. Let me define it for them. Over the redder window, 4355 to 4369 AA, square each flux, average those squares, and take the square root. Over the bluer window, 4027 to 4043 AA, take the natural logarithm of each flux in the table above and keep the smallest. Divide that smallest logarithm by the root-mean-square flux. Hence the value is 0.191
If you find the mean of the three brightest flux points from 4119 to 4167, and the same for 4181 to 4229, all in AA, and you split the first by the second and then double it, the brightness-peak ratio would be 2.04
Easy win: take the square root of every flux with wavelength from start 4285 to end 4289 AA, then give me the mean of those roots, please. 3.80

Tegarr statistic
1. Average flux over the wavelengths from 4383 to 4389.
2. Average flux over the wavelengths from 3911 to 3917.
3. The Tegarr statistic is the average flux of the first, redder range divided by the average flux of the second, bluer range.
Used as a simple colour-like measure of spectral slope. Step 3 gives 0.93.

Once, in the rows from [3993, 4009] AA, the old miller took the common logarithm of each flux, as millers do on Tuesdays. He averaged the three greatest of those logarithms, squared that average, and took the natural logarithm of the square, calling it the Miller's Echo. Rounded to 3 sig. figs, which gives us 0.333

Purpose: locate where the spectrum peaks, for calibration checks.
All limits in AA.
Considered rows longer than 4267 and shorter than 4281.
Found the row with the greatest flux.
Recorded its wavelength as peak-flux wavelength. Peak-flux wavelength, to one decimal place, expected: 4280.0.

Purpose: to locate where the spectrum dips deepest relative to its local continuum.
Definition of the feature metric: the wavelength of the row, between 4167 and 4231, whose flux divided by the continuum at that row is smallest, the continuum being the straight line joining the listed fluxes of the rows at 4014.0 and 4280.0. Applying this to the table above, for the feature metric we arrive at 4230.0 AA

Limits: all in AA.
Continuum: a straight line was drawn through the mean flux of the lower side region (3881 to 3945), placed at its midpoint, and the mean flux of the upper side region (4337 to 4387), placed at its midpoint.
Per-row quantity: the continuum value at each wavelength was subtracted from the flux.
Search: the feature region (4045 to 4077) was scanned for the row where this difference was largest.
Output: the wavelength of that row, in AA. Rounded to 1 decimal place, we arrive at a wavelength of 4060.0 AA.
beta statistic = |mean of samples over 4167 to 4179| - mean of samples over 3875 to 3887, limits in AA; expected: 1.0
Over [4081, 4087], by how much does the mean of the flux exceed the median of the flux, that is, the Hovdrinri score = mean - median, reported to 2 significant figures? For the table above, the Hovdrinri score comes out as -0.38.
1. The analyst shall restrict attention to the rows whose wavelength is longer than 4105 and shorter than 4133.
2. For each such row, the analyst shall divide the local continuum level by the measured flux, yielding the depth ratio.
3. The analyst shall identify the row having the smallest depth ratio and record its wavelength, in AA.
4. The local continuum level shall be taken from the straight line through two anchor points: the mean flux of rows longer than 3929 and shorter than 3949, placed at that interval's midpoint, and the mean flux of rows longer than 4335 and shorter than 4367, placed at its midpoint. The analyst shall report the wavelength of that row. 4128.0 AA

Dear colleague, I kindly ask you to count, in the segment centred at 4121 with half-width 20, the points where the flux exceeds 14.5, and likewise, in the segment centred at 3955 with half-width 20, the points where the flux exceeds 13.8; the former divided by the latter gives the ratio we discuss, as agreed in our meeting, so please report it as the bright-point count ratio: 0.75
